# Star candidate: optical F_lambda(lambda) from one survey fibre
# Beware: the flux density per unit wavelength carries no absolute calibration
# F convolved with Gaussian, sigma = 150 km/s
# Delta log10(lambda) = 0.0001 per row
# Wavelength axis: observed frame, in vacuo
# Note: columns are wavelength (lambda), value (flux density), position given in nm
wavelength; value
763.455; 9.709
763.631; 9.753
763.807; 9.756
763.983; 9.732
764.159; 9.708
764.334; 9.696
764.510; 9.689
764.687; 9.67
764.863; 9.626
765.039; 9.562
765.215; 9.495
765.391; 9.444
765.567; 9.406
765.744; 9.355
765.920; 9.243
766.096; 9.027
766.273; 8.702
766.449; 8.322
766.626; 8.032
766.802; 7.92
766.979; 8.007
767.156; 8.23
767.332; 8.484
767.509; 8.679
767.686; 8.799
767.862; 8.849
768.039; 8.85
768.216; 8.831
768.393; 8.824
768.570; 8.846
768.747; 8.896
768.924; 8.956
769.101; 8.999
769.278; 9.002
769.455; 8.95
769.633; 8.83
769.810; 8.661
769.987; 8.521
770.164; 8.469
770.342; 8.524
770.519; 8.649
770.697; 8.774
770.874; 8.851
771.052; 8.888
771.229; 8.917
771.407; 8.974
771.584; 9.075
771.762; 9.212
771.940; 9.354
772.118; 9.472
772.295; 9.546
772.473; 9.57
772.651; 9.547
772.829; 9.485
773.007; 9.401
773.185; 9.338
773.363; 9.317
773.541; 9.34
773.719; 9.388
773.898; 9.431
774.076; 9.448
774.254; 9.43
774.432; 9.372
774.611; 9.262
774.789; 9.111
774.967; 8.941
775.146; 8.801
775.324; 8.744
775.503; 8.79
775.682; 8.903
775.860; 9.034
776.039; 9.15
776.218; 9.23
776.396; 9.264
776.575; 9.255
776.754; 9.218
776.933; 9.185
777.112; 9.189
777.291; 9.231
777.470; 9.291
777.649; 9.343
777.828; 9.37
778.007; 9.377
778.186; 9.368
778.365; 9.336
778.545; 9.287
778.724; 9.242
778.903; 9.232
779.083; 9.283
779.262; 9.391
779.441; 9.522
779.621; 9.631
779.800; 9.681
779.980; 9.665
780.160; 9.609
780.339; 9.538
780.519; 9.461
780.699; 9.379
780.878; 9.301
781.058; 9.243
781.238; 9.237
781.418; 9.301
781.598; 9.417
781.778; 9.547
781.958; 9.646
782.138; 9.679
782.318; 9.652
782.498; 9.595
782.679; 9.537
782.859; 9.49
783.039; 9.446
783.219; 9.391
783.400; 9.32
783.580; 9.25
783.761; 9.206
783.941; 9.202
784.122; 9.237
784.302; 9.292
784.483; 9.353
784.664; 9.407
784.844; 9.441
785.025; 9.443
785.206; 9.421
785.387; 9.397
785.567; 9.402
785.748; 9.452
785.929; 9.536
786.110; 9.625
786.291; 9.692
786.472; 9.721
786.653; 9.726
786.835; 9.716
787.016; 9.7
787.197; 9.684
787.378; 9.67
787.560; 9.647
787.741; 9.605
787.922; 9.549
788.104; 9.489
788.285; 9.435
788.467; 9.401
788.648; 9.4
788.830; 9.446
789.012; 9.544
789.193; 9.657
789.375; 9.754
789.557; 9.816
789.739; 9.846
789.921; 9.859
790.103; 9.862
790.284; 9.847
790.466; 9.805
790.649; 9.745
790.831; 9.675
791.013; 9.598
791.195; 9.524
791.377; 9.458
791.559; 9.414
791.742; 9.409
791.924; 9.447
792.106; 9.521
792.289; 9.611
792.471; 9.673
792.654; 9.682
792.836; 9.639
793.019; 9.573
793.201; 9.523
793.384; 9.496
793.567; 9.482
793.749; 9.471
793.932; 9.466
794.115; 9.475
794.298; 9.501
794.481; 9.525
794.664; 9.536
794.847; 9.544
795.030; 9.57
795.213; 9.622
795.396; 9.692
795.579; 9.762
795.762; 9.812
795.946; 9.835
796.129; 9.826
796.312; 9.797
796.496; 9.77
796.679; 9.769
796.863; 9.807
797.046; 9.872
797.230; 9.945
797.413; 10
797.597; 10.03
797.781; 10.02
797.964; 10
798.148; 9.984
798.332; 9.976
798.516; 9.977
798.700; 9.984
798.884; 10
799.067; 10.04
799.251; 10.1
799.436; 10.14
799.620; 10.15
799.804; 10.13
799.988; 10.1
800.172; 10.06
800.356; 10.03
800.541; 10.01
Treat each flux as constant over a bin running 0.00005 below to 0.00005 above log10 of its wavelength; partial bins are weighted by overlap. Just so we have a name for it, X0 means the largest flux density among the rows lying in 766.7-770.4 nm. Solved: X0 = 9.002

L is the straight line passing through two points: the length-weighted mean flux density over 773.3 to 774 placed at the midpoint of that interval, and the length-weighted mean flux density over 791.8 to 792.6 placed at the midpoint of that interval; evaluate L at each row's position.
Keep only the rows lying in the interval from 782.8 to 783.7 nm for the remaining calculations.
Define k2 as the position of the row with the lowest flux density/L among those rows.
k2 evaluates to 783.580 nm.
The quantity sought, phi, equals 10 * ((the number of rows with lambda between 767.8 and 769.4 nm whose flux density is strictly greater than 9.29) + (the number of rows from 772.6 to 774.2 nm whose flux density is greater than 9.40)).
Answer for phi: 50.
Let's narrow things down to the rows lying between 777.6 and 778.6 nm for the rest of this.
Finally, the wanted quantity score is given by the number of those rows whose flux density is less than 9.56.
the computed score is 6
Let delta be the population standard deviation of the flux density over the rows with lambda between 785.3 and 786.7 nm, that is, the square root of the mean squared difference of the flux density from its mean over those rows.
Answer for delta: 0.13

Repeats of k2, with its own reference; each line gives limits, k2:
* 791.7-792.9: 791.742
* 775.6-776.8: 775.682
